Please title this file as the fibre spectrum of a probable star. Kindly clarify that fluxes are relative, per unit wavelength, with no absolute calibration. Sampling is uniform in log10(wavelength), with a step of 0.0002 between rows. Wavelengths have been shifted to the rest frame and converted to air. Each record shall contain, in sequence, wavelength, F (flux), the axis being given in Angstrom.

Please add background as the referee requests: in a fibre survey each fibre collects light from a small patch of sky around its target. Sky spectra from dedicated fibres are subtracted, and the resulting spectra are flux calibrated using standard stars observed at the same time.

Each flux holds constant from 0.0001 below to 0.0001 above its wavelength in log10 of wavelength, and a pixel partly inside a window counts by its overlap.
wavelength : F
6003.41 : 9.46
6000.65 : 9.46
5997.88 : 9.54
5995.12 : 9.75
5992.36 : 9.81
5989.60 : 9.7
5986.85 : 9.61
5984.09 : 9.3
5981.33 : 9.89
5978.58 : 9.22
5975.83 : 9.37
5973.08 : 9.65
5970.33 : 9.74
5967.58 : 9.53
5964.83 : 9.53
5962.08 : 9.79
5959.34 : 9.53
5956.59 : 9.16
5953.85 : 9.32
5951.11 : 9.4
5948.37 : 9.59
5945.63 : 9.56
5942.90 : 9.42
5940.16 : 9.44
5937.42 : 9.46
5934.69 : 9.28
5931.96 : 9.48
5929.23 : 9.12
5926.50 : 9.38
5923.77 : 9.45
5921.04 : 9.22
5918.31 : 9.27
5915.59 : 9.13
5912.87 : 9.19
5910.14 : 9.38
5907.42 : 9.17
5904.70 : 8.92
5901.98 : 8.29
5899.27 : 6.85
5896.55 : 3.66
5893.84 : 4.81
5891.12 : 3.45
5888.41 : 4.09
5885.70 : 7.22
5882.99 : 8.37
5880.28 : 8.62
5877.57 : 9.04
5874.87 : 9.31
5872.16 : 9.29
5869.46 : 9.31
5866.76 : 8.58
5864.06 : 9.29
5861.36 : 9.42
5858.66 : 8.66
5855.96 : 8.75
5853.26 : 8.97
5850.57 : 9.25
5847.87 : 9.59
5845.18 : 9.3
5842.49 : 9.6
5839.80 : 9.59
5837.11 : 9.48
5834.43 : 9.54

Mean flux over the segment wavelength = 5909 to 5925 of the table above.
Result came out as 9.27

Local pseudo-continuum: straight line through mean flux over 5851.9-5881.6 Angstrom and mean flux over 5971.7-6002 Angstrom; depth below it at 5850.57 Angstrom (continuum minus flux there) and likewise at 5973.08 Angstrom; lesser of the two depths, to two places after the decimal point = -0.30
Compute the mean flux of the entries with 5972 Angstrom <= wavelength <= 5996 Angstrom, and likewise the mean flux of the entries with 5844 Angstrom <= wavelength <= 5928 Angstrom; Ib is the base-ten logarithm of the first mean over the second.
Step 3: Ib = 0.063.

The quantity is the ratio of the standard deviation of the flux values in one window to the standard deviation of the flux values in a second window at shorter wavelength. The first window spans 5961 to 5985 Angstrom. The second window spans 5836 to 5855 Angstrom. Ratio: 1.0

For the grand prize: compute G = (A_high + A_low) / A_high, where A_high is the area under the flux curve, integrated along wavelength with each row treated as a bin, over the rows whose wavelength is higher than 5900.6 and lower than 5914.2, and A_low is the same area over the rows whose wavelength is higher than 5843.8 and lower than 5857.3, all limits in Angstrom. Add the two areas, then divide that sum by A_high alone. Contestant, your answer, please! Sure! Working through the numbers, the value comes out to 2.01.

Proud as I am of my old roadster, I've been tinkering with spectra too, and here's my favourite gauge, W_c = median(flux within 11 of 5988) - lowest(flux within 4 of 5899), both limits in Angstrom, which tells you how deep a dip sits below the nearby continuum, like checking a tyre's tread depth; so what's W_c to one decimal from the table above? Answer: 6.0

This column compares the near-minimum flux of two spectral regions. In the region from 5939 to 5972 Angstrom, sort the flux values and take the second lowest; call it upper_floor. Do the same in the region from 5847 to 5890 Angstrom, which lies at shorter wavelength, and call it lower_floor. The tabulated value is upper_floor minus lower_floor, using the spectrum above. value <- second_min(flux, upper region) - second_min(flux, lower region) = 2.1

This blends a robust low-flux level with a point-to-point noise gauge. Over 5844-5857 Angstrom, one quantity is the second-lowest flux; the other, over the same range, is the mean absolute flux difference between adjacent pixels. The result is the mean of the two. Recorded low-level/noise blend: 4.63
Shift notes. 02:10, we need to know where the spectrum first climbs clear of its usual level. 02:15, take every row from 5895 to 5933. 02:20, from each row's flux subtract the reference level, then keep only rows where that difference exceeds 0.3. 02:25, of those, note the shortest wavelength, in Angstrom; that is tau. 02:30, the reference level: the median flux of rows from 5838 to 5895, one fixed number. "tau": 5910.14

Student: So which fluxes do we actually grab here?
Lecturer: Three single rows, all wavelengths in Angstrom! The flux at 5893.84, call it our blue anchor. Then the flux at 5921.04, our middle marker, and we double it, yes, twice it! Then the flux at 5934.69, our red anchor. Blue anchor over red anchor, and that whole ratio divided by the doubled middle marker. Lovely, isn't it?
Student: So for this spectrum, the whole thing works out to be 0.028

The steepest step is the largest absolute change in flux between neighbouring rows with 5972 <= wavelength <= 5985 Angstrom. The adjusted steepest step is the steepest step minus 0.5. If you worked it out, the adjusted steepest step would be 0.2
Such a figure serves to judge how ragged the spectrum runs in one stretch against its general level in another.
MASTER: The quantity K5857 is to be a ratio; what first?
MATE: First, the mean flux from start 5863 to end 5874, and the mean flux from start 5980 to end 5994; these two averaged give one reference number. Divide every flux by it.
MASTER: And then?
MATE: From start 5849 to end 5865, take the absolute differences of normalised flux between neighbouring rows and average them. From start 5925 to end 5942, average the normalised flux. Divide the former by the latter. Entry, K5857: 0.032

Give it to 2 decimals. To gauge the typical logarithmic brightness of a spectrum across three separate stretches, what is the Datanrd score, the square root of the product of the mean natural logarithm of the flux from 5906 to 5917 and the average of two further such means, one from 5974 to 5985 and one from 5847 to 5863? 2.22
